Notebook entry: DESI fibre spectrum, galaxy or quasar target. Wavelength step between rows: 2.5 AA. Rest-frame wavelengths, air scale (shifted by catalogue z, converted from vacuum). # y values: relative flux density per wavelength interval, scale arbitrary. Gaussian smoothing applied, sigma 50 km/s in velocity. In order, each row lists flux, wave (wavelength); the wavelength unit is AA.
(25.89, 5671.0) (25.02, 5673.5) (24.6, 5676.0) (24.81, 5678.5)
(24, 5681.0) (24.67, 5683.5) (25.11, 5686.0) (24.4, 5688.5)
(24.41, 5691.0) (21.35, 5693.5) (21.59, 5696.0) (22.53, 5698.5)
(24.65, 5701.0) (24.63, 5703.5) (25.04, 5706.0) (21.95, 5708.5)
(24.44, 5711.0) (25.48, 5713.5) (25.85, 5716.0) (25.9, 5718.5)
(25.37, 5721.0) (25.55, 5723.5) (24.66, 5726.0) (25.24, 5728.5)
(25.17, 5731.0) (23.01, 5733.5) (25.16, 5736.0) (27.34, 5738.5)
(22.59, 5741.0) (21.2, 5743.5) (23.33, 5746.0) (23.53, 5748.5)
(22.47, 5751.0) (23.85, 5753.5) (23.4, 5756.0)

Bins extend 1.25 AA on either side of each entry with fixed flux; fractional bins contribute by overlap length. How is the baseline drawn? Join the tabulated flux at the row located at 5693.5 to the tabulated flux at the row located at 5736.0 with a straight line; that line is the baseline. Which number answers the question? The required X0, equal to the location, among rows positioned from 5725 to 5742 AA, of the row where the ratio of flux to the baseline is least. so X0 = 5741.0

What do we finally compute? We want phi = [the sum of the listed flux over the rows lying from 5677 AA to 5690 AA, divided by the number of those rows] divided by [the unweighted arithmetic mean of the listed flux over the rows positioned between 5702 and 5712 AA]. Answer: 1.02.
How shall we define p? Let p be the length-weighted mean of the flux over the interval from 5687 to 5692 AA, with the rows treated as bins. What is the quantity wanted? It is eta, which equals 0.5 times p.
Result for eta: 12.2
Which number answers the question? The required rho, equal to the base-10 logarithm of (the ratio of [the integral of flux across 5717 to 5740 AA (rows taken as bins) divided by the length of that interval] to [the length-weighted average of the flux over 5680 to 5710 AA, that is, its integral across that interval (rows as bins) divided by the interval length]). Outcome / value 0.03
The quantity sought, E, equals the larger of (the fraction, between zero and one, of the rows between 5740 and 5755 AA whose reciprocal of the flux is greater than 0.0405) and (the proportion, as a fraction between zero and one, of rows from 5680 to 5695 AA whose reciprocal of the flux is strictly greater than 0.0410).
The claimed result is 1.0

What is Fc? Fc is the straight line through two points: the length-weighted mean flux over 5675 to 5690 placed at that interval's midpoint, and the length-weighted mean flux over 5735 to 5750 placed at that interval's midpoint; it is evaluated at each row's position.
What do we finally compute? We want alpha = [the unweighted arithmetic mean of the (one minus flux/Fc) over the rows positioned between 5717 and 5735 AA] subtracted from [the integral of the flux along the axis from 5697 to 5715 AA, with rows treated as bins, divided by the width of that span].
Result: 24.1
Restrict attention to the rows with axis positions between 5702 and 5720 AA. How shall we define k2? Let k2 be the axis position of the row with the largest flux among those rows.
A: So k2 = 5718.5 AA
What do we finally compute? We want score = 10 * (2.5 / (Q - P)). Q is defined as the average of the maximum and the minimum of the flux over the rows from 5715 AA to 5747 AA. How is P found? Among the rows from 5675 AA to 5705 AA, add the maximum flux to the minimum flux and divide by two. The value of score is 24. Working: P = 23.2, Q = 24.3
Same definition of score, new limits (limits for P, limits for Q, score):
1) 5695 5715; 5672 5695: -82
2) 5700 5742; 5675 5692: -278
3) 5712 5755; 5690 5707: -23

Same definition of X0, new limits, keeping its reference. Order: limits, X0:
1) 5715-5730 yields 5726.0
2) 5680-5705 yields 5693.5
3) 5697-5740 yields 5733.5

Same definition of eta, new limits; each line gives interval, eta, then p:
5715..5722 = 12.9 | 25.7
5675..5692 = 12.3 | 24.6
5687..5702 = 11.6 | 23.2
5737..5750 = 11.8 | 23.6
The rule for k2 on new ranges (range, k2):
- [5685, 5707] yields 5686.0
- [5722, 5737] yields 5723.5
